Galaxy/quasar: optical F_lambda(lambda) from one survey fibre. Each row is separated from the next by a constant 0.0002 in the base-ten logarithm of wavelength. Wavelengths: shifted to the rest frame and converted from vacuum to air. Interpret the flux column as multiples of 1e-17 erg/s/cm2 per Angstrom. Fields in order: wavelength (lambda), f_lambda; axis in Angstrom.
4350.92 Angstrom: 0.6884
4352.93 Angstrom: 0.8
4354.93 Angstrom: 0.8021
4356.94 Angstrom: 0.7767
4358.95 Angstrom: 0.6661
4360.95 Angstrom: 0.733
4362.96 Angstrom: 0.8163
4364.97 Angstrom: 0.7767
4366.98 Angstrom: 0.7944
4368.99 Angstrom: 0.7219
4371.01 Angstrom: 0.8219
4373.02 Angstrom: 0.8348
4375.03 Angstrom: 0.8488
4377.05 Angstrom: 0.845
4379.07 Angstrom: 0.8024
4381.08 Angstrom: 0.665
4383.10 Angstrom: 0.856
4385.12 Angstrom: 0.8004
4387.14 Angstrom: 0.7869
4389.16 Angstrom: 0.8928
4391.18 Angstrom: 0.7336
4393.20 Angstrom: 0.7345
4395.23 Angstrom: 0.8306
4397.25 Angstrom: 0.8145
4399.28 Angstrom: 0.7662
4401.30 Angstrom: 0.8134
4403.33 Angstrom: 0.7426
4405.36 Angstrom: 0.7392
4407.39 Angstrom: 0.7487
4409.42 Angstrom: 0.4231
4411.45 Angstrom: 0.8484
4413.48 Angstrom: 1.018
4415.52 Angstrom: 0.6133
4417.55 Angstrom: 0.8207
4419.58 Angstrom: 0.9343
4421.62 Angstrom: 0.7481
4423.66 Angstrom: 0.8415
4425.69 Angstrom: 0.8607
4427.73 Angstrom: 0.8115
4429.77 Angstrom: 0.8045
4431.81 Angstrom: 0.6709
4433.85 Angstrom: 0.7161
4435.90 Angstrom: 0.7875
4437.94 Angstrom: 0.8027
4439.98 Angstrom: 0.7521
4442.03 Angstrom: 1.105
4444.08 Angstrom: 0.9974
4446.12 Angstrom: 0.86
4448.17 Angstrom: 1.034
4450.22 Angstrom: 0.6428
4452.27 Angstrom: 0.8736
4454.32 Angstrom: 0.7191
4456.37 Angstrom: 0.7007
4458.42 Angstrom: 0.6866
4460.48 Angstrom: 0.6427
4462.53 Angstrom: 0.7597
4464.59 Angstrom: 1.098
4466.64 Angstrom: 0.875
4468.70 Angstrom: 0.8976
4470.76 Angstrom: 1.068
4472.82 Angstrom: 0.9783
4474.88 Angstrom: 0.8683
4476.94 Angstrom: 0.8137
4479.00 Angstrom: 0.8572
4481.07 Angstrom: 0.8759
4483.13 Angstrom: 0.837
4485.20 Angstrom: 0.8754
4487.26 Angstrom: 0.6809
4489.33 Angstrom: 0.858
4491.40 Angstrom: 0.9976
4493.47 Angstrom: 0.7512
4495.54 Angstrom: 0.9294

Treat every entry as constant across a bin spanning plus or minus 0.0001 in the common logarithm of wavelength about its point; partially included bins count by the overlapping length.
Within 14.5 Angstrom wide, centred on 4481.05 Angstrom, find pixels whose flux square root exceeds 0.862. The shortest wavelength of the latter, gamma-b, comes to 4474.88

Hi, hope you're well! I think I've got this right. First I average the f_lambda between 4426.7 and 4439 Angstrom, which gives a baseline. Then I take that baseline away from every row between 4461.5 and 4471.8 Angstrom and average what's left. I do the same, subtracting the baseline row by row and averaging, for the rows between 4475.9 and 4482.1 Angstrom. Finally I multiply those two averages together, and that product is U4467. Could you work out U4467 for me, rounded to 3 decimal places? 0.015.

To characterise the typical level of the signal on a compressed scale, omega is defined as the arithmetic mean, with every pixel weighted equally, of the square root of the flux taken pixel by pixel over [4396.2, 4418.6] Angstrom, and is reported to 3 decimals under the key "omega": 0.867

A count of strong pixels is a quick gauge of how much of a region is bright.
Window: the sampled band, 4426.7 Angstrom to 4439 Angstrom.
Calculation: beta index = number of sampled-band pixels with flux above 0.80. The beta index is 3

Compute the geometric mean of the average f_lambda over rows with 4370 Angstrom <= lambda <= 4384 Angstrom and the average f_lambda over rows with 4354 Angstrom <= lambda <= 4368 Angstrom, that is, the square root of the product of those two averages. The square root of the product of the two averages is 0.788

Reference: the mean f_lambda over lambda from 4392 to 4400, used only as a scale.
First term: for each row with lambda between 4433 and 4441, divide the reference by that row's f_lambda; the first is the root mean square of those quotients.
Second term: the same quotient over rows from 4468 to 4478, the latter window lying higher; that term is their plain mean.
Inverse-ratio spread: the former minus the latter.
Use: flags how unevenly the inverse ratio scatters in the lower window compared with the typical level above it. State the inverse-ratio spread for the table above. 0.17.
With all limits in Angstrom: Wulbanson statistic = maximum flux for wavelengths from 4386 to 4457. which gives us 1.105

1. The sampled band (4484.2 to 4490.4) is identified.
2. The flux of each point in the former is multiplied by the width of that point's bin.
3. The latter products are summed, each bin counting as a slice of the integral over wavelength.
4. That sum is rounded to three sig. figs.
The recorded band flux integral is 4.99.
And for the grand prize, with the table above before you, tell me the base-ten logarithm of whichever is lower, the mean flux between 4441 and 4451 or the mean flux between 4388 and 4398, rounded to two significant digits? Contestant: -0.096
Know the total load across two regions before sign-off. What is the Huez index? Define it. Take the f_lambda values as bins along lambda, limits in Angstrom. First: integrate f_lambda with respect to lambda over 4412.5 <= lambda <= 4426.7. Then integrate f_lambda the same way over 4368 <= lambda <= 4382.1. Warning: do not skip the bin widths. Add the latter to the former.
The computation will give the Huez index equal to 23.0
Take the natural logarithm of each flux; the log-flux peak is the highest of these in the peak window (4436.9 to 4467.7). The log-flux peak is 0.10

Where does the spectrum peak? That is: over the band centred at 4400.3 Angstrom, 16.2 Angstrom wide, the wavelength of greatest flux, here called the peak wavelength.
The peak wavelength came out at 4395.23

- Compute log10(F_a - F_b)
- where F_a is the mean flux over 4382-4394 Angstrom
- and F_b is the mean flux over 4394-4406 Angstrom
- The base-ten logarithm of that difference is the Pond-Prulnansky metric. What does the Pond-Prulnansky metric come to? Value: -1.8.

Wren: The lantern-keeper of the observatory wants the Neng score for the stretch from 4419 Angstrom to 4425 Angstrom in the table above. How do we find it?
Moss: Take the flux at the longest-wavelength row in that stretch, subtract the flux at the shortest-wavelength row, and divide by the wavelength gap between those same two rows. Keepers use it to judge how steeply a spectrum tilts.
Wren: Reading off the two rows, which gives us -0.023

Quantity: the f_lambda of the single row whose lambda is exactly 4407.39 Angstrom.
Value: 0.7487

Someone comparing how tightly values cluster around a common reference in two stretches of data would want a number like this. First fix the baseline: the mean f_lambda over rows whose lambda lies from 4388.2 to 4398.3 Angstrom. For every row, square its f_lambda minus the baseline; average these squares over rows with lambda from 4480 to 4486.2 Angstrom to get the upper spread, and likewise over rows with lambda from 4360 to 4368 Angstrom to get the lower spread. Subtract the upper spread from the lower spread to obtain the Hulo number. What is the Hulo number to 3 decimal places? -0.003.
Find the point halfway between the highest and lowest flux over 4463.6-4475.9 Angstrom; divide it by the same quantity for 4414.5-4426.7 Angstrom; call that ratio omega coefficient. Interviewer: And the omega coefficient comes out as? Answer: 1.3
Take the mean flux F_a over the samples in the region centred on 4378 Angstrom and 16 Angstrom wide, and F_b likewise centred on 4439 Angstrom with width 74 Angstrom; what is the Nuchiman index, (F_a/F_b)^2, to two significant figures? 0.98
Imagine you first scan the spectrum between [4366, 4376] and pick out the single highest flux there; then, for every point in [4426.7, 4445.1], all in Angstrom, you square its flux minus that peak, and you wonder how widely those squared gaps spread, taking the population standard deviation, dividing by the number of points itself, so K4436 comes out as 0.020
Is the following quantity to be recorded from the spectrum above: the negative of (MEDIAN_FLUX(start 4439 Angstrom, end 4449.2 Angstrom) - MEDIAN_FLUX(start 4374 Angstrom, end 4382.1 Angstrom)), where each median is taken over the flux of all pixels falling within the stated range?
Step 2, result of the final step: -0.17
